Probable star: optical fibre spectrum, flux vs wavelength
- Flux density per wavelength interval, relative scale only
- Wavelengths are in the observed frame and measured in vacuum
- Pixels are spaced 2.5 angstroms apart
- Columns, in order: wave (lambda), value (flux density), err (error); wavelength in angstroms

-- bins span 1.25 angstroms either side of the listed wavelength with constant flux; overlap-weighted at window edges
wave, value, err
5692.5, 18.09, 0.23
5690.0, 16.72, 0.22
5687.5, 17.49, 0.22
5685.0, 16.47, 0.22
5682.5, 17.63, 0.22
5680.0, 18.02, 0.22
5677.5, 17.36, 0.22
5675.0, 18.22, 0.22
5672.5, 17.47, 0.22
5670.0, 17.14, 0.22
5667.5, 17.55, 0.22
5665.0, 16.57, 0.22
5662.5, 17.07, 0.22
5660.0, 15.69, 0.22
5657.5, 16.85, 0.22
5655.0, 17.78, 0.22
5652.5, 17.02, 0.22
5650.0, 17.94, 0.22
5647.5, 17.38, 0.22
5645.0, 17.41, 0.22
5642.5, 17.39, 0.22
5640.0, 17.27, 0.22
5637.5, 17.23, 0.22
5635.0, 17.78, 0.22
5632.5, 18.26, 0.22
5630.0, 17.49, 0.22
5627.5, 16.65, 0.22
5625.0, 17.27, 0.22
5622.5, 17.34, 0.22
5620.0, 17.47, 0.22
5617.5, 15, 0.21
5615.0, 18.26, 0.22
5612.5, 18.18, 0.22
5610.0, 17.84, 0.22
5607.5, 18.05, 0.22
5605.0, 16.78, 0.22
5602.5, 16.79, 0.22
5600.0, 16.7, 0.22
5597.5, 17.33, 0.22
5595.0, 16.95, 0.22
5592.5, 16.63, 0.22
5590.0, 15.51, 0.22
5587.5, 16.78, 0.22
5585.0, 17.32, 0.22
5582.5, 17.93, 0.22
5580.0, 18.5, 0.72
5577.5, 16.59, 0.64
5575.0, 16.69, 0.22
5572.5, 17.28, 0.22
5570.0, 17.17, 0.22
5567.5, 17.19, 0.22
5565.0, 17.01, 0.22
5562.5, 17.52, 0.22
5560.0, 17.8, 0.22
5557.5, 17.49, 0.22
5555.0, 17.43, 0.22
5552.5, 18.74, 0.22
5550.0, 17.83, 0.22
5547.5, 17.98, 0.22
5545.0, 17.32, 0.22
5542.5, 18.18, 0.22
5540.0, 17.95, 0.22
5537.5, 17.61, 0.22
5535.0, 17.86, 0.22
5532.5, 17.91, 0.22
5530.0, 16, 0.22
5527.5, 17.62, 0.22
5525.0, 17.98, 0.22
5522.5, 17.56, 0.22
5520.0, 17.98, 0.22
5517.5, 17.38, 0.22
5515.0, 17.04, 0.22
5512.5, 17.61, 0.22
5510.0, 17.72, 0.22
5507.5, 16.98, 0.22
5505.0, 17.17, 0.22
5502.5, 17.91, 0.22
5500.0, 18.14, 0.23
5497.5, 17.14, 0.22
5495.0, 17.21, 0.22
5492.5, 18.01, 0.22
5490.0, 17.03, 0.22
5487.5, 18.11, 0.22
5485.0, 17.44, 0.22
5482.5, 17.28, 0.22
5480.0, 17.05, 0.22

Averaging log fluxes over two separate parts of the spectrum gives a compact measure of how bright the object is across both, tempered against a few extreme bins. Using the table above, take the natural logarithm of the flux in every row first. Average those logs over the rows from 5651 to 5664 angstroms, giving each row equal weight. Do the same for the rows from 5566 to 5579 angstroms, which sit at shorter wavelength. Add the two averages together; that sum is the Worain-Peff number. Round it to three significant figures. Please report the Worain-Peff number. 5.66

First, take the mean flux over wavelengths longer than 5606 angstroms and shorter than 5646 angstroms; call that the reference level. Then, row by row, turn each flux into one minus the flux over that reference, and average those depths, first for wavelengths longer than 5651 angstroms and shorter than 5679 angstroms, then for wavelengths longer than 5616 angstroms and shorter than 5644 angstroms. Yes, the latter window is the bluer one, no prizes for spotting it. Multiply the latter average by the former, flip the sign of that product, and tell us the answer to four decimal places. -0.0002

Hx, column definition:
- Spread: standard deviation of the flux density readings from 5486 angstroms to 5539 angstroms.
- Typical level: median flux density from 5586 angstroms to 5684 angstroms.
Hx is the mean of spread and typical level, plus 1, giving 9.9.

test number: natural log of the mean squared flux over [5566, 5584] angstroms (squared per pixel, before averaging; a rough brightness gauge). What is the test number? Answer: 5.71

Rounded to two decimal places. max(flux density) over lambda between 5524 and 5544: 18.18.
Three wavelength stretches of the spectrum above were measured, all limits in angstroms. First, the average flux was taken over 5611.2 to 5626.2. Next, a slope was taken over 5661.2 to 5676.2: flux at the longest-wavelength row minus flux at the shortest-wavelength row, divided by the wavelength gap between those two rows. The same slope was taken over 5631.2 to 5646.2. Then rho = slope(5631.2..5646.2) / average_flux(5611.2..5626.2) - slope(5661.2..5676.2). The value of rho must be -0.10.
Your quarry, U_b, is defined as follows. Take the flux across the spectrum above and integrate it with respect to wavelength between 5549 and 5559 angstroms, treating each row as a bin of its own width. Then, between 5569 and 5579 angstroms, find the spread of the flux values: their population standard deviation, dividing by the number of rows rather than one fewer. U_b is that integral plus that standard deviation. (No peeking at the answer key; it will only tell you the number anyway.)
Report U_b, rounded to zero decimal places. 179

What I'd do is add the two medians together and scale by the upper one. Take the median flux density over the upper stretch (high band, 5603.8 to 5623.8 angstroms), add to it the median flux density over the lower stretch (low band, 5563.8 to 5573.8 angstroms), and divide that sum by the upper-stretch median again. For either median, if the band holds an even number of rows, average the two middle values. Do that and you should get 1.97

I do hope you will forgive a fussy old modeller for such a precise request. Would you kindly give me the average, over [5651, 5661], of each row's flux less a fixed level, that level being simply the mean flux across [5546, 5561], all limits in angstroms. -1.0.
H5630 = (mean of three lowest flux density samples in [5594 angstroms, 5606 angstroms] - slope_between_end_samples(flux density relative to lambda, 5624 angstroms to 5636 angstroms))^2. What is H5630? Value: 279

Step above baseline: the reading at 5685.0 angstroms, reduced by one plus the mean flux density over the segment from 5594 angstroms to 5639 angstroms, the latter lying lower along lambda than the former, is -1.8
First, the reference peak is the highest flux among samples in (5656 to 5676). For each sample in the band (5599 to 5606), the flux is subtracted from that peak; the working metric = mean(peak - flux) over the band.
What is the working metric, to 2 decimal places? 1.46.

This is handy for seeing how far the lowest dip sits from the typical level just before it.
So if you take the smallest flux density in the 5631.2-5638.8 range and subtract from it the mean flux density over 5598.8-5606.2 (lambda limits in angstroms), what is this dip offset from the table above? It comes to 0.5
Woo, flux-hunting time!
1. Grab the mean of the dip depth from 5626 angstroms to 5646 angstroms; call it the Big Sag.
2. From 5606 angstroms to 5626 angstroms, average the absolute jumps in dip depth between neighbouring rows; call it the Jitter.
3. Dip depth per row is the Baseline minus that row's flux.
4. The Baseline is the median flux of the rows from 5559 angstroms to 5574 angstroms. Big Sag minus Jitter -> -1.14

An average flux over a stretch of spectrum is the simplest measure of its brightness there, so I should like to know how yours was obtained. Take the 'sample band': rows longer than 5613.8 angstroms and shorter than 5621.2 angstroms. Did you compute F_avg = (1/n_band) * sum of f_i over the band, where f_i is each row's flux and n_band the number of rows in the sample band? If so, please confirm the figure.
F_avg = 16.9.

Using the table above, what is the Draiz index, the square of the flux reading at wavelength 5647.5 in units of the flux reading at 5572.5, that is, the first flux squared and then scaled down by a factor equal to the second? 17.5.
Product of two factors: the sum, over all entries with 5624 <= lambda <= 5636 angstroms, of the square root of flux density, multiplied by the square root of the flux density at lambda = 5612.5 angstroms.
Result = 89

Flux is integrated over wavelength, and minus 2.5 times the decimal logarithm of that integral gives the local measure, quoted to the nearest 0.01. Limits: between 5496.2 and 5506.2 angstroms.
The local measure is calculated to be -5.61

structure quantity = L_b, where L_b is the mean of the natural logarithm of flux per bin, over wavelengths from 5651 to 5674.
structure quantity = 2.83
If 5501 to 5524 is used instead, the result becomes 2.86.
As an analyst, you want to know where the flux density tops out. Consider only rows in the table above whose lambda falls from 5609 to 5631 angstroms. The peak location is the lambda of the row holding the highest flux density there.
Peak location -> 5615.0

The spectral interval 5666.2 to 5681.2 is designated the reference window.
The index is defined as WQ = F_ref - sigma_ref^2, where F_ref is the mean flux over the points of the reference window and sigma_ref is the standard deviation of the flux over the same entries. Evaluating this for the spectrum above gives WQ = 17.5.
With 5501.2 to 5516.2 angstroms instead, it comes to 17.3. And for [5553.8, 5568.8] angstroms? 17.3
